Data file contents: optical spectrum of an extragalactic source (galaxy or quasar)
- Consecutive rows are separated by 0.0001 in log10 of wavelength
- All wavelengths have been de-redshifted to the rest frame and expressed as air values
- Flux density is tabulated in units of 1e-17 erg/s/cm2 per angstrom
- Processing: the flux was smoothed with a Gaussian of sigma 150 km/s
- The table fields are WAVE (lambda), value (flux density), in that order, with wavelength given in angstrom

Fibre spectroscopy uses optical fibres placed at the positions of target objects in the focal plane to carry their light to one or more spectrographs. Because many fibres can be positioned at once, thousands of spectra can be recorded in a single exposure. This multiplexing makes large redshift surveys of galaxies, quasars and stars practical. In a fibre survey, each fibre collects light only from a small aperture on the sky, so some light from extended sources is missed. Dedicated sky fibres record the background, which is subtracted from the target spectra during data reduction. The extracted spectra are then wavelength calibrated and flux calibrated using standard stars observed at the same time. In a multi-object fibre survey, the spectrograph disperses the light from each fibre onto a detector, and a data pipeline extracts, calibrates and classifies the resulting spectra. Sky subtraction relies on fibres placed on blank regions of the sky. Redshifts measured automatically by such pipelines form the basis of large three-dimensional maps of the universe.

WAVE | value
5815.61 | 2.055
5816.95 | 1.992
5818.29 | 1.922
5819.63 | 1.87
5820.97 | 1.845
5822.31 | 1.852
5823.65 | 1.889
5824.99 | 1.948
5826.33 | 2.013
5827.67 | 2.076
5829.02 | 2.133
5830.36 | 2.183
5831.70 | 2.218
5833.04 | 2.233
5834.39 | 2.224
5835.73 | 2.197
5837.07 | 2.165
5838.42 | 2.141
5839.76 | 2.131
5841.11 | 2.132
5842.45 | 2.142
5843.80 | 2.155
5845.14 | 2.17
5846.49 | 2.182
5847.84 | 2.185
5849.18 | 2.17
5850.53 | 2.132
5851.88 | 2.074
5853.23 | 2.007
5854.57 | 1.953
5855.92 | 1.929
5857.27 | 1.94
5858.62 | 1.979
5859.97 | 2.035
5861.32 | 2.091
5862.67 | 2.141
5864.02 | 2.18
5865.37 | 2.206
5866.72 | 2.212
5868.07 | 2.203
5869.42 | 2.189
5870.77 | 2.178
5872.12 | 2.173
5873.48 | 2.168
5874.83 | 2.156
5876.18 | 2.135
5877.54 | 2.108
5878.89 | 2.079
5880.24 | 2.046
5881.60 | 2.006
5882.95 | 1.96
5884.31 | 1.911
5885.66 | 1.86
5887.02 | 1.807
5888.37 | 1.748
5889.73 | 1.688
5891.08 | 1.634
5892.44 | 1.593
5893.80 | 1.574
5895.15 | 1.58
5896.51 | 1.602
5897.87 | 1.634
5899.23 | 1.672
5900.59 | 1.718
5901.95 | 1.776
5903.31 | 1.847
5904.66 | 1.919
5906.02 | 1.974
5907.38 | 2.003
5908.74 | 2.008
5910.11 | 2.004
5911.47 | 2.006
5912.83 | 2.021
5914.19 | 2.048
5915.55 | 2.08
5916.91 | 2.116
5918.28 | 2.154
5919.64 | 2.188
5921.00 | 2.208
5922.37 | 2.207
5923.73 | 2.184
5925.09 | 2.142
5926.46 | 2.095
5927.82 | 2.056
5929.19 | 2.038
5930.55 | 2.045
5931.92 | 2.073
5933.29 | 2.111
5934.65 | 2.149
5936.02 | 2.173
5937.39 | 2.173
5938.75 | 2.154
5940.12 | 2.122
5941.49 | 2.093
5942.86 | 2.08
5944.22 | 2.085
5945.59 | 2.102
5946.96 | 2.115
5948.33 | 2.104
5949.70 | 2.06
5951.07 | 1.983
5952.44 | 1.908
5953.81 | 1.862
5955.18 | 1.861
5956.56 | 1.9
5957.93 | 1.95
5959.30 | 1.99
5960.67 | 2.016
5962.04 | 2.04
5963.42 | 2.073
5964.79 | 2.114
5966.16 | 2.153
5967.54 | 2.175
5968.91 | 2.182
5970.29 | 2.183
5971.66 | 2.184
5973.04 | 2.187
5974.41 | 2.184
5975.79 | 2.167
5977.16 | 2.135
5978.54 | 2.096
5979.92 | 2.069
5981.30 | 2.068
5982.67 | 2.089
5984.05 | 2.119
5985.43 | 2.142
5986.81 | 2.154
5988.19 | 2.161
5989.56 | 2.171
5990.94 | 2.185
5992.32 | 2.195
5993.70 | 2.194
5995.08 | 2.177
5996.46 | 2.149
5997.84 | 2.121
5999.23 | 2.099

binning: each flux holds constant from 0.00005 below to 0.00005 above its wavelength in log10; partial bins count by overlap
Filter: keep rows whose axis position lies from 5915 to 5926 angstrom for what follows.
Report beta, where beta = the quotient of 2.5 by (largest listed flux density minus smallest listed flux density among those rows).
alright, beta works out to 20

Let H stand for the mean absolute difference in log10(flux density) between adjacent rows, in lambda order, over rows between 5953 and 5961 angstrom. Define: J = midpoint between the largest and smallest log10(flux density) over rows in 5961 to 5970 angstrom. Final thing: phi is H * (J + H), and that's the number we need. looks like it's 0.0023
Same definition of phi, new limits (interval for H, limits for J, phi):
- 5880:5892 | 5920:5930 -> 0.0041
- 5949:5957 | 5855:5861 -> 0.0033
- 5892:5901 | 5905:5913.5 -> 0.0022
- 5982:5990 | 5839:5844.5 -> 0.0011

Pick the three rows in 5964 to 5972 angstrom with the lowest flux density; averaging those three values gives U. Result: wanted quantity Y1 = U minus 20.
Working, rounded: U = 2.15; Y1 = -17.9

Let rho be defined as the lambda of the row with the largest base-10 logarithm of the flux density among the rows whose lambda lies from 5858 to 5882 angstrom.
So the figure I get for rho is 5866.72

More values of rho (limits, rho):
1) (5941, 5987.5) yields 5973.04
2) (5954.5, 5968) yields 5967.54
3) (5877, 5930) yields 5921.00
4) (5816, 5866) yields 5833.04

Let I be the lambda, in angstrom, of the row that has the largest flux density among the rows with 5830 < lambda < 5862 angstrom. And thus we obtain 5833.04 angstrom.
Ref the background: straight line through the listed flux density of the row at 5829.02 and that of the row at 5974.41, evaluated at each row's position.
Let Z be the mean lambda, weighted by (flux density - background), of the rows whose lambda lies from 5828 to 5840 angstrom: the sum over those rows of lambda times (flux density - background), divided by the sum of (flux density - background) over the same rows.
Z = 5833.4 angstrom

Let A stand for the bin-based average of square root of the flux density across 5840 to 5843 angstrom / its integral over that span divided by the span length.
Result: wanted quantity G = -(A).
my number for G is -1.46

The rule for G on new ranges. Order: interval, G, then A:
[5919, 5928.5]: -1.47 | 1.468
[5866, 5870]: -1.48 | 1.485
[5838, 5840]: -1.46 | 1.465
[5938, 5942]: -1.46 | 1.459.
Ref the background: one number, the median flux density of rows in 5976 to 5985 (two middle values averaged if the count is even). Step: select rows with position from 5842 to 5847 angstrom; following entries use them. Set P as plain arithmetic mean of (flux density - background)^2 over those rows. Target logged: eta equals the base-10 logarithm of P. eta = -2.29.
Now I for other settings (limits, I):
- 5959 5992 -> 5973.04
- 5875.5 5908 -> 5876.18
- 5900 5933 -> 5921.00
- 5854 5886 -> 5866.72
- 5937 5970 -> 5968.91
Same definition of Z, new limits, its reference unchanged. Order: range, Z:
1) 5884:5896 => 5890.7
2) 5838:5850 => 5846.9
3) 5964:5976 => 5966.6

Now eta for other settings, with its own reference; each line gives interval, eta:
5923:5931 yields -2.54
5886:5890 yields -0.92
